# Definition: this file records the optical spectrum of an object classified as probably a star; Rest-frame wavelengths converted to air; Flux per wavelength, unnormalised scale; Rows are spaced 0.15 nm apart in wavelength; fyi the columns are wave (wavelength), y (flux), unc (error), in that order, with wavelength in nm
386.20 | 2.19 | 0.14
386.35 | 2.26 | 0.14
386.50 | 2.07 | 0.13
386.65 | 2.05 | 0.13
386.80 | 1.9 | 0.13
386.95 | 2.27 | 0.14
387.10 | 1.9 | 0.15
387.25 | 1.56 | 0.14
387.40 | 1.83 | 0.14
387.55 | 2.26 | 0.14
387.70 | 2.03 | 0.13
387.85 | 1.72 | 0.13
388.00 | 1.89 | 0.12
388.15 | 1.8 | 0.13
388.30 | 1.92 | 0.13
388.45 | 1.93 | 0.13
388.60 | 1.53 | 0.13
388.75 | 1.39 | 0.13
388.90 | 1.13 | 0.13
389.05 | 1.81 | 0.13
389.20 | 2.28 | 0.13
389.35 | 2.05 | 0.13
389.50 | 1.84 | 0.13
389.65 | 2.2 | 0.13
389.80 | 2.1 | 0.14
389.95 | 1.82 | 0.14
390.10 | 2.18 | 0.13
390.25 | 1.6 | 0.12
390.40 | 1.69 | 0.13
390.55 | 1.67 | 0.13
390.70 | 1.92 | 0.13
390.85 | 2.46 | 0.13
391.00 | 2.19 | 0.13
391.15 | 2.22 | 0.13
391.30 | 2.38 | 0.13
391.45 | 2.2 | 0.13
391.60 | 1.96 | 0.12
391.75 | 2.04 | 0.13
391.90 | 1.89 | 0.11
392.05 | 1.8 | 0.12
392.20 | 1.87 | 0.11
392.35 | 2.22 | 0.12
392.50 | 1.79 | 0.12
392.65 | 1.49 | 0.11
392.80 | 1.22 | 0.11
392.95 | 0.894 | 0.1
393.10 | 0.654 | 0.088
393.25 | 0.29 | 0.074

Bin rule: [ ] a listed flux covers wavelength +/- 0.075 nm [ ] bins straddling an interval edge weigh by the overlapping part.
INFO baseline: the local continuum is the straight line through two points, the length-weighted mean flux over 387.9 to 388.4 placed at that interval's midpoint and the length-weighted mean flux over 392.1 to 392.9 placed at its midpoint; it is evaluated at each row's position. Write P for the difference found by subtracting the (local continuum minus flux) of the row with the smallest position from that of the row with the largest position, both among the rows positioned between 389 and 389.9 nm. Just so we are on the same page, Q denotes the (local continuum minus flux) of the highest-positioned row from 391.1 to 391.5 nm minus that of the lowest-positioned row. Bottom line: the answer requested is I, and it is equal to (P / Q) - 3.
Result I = -41.8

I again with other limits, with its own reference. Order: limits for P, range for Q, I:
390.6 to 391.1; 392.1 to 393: -3.3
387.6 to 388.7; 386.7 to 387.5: 7.0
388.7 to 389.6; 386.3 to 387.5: -4.2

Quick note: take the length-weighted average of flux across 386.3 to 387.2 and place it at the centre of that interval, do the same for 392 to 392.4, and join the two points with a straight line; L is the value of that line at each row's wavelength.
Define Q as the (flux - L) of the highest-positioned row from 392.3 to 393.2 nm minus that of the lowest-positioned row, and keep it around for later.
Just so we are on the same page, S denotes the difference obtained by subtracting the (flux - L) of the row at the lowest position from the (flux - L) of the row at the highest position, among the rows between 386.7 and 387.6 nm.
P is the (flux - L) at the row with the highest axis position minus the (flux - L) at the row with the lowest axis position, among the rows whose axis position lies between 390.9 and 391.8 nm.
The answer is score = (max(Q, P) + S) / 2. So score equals 0.12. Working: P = -0.14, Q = -1.6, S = 0.37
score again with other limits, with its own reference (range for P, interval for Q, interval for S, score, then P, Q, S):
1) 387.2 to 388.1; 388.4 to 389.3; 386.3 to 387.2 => 0.01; 0.34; 0.4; -0.35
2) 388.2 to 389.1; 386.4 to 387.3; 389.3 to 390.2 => 0.02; -0.10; -0.5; 0.14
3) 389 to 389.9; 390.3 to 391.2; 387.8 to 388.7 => 0.18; 0.30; 0.5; -0.18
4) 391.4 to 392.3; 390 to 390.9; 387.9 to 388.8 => -0.10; -0.32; 0.3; -0.49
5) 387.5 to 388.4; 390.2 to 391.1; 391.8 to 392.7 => 0.11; -0.33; 0.6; -0.39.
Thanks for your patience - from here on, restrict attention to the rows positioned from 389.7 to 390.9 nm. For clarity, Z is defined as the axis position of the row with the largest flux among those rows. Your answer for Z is 390.85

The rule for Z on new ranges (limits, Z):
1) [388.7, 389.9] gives 389.20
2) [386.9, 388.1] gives 386.95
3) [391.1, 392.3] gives 391.30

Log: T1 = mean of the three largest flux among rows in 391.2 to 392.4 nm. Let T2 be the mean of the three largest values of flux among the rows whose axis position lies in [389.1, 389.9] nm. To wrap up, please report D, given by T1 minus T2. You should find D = 0.07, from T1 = 2.27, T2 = 2.19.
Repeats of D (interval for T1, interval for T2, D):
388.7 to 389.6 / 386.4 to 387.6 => -0.14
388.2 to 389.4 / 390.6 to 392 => -0.27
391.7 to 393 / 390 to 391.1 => -0.23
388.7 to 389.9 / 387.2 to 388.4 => 0.12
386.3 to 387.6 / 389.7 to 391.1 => -0.01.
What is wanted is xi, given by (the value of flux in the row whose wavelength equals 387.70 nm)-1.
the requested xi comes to 1.03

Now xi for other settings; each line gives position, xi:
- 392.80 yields 0.22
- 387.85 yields 0.72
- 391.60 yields 0.96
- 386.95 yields 1.27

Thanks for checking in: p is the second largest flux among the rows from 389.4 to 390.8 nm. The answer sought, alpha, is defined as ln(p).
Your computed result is 0.78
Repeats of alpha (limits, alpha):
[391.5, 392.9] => 0.71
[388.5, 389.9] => 0.79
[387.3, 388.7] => 0.71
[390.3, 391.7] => 0.87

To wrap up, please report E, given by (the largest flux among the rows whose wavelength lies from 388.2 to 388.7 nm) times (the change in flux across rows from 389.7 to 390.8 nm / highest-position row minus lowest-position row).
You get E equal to -0.3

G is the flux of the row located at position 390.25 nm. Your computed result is 1.6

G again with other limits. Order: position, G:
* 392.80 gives 1.22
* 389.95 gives 1.82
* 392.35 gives 2.22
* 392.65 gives 1.49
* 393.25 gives 0.29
